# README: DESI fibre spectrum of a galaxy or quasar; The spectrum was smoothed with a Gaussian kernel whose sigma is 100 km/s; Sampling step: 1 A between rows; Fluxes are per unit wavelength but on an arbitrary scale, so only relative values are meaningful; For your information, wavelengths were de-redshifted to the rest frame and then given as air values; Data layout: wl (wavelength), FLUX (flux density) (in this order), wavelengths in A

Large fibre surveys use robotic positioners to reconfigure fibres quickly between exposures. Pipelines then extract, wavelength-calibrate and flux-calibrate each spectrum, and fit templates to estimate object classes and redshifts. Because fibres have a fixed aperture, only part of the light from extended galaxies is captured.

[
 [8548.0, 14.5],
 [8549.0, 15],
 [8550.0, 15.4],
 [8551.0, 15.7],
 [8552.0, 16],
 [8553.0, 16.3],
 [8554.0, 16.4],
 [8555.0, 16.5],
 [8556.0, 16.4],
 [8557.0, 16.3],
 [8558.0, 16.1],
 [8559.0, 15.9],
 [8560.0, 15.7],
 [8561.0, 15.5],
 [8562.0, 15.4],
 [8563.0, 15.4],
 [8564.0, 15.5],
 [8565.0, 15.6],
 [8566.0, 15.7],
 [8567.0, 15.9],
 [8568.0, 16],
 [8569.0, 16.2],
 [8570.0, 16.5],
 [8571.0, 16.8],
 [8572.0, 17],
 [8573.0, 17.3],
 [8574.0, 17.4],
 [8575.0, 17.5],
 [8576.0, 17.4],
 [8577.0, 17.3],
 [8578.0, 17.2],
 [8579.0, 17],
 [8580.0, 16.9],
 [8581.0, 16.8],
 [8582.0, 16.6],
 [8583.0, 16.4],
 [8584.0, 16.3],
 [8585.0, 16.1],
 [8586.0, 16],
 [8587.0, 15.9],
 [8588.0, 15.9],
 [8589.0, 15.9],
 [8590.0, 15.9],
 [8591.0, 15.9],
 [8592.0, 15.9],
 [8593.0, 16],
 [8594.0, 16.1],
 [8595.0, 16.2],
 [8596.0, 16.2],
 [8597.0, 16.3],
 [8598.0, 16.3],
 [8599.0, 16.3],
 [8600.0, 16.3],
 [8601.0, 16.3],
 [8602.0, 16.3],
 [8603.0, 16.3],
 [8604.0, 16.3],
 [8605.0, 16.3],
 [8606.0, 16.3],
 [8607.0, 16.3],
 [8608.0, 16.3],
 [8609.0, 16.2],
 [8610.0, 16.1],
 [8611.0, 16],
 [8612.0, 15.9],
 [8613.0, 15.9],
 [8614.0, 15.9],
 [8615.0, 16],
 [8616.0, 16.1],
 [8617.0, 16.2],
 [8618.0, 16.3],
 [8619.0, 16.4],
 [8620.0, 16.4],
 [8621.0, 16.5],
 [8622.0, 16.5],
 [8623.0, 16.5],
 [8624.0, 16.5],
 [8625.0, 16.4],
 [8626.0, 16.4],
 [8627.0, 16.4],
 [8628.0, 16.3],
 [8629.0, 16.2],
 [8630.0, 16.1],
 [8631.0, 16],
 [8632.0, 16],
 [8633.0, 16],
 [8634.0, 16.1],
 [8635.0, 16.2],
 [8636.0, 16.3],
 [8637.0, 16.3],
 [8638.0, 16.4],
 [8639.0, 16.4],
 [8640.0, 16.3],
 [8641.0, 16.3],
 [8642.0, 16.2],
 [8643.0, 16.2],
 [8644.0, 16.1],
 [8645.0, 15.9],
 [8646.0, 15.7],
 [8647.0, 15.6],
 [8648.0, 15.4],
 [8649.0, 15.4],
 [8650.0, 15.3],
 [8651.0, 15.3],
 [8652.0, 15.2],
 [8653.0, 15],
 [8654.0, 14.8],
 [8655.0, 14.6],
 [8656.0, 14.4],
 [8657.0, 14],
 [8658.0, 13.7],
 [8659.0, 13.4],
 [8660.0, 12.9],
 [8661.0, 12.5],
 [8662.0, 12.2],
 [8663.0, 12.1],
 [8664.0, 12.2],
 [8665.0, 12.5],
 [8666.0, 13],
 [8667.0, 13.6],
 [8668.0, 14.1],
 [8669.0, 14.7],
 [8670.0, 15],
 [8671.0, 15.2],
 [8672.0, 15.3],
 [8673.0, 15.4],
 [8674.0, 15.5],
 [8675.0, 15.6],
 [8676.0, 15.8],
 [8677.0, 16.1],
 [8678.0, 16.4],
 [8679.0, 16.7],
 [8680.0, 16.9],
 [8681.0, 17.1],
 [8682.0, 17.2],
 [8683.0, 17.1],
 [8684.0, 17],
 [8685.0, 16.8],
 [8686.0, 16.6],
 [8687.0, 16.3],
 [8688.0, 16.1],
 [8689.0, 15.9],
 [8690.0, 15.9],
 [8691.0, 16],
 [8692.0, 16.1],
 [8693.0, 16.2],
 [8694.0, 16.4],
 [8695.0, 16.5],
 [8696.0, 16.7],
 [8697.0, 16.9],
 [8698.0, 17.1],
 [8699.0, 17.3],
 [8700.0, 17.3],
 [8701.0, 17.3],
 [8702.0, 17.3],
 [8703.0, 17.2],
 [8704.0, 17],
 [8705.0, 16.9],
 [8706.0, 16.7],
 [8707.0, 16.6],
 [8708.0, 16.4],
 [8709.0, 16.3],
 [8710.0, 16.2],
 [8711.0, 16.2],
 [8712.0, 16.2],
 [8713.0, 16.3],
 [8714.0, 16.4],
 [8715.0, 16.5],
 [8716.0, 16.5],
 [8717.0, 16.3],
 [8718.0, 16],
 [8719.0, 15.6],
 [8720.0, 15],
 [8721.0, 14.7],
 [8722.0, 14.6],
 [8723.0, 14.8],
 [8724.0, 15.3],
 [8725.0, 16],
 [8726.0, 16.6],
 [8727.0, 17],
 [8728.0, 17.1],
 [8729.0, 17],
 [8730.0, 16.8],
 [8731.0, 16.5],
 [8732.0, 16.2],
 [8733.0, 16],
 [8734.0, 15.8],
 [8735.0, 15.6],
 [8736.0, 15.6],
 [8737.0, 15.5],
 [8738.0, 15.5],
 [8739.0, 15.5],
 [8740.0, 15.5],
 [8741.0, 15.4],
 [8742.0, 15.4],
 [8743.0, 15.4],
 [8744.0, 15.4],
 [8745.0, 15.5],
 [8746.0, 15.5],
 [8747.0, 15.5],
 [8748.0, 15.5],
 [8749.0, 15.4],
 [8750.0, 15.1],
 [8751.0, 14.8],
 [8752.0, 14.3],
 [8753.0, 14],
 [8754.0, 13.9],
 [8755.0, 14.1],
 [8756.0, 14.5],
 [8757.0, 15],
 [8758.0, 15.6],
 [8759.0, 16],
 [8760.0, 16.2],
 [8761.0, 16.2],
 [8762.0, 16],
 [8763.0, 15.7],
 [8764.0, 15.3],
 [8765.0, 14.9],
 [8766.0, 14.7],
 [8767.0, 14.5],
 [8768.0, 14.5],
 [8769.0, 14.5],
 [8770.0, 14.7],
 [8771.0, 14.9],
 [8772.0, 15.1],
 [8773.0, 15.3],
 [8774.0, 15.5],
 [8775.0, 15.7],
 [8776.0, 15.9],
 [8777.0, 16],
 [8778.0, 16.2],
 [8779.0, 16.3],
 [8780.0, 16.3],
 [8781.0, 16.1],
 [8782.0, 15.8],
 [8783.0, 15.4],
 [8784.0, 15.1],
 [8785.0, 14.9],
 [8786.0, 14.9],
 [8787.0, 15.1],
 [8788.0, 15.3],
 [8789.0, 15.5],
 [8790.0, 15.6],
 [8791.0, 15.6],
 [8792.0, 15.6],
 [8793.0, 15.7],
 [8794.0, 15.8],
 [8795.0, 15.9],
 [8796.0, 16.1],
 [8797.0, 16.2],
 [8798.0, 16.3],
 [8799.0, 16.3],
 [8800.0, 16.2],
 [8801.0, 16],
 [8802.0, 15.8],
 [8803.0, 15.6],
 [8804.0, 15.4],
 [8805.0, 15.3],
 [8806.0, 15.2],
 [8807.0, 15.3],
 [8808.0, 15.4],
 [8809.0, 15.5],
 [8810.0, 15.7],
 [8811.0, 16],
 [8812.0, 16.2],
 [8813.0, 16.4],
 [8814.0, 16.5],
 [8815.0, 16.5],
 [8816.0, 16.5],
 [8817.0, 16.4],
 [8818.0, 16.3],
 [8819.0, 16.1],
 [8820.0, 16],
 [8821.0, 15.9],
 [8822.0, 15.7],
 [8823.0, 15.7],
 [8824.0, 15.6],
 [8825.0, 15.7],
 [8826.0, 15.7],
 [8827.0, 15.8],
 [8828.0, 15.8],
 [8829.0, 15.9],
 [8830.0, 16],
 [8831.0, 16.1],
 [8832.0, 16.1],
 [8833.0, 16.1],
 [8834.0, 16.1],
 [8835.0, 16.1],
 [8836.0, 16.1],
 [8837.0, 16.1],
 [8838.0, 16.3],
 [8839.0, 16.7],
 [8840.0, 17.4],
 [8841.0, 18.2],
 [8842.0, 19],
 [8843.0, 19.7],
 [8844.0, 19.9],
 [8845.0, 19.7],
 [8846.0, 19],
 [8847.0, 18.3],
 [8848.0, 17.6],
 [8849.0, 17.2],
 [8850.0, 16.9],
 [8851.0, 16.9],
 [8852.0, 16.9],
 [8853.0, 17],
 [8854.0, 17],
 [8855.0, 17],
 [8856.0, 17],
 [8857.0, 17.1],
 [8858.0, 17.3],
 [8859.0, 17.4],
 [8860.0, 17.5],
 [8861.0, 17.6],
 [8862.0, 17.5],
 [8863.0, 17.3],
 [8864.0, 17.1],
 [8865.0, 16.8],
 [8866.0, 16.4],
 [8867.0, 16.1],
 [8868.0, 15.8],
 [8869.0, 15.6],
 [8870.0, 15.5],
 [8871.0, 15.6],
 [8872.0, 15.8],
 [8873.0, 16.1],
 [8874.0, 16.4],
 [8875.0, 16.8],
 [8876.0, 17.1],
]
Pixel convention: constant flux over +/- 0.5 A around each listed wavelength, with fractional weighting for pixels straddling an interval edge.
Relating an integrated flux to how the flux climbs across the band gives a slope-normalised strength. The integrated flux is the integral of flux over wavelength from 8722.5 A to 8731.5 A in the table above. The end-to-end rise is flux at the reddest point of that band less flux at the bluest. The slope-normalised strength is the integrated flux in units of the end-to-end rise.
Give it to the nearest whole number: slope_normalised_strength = 87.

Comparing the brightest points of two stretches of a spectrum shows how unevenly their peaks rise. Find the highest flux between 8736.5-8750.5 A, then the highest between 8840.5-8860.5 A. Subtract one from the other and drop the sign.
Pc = 4.4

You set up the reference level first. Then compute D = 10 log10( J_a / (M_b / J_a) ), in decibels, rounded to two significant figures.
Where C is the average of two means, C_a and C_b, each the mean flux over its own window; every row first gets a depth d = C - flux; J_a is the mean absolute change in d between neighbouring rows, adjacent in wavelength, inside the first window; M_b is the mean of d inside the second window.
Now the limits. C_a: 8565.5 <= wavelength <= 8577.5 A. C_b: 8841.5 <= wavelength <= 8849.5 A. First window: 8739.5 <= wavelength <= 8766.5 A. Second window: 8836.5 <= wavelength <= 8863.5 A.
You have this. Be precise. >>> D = -5.5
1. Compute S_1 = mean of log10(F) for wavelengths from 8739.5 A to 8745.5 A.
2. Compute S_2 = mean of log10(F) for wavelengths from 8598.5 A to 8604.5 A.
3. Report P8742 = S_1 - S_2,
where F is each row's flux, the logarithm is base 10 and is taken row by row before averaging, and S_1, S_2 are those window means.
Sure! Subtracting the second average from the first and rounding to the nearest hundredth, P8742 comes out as -0.02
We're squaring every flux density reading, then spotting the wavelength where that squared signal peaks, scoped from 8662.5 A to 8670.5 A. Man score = 8670.0 A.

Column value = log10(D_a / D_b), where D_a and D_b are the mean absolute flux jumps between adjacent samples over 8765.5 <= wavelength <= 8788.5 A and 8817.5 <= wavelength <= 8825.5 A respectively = 0.18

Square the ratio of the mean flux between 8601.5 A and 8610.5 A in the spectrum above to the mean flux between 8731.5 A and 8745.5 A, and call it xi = 1.09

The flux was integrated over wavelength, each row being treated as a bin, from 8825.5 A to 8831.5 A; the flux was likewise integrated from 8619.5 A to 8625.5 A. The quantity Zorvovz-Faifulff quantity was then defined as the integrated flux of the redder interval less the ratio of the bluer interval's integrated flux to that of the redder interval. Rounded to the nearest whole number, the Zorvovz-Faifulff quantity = 94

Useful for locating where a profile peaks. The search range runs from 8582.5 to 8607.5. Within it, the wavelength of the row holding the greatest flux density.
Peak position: 8583.0 A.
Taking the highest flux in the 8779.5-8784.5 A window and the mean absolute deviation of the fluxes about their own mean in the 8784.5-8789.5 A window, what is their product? 3.4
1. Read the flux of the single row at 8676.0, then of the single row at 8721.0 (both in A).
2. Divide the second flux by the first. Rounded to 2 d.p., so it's 0.93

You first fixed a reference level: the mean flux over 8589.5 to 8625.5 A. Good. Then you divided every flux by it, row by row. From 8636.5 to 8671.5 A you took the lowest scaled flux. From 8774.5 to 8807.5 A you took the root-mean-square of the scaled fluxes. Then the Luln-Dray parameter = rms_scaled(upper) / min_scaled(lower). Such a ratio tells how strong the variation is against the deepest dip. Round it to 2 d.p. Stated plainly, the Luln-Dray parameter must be 1.30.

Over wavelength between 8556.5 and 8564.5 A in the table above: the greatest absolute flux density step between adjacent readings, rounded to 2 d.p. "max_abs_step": 0.20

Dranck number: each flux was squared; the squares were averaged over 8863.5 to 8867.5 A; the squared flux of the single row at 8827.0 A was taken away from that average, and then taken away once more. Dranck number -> -224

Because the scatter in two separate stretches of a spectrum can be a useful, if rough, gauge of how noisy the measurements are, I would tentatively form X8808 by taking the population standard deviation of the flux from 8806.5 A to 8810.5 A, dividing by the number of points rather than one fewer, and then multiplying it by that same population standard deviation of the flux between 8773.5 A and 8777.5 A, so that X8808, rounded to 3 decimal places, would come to 0.028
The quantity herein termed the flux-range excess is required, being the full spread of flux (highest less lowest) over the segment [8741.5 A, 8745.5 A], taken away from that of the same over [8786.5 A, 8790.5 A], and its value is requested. 0.4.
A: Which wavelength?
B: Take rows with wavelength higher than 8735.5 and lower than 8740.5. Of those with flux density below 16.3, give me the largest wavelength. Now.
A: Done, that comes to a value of 8740.0 A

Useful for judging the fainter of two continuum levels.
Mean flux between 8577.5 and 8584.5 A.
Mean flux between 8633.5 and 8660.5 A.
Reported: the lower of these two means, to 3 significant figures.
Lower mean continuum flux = 15.4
